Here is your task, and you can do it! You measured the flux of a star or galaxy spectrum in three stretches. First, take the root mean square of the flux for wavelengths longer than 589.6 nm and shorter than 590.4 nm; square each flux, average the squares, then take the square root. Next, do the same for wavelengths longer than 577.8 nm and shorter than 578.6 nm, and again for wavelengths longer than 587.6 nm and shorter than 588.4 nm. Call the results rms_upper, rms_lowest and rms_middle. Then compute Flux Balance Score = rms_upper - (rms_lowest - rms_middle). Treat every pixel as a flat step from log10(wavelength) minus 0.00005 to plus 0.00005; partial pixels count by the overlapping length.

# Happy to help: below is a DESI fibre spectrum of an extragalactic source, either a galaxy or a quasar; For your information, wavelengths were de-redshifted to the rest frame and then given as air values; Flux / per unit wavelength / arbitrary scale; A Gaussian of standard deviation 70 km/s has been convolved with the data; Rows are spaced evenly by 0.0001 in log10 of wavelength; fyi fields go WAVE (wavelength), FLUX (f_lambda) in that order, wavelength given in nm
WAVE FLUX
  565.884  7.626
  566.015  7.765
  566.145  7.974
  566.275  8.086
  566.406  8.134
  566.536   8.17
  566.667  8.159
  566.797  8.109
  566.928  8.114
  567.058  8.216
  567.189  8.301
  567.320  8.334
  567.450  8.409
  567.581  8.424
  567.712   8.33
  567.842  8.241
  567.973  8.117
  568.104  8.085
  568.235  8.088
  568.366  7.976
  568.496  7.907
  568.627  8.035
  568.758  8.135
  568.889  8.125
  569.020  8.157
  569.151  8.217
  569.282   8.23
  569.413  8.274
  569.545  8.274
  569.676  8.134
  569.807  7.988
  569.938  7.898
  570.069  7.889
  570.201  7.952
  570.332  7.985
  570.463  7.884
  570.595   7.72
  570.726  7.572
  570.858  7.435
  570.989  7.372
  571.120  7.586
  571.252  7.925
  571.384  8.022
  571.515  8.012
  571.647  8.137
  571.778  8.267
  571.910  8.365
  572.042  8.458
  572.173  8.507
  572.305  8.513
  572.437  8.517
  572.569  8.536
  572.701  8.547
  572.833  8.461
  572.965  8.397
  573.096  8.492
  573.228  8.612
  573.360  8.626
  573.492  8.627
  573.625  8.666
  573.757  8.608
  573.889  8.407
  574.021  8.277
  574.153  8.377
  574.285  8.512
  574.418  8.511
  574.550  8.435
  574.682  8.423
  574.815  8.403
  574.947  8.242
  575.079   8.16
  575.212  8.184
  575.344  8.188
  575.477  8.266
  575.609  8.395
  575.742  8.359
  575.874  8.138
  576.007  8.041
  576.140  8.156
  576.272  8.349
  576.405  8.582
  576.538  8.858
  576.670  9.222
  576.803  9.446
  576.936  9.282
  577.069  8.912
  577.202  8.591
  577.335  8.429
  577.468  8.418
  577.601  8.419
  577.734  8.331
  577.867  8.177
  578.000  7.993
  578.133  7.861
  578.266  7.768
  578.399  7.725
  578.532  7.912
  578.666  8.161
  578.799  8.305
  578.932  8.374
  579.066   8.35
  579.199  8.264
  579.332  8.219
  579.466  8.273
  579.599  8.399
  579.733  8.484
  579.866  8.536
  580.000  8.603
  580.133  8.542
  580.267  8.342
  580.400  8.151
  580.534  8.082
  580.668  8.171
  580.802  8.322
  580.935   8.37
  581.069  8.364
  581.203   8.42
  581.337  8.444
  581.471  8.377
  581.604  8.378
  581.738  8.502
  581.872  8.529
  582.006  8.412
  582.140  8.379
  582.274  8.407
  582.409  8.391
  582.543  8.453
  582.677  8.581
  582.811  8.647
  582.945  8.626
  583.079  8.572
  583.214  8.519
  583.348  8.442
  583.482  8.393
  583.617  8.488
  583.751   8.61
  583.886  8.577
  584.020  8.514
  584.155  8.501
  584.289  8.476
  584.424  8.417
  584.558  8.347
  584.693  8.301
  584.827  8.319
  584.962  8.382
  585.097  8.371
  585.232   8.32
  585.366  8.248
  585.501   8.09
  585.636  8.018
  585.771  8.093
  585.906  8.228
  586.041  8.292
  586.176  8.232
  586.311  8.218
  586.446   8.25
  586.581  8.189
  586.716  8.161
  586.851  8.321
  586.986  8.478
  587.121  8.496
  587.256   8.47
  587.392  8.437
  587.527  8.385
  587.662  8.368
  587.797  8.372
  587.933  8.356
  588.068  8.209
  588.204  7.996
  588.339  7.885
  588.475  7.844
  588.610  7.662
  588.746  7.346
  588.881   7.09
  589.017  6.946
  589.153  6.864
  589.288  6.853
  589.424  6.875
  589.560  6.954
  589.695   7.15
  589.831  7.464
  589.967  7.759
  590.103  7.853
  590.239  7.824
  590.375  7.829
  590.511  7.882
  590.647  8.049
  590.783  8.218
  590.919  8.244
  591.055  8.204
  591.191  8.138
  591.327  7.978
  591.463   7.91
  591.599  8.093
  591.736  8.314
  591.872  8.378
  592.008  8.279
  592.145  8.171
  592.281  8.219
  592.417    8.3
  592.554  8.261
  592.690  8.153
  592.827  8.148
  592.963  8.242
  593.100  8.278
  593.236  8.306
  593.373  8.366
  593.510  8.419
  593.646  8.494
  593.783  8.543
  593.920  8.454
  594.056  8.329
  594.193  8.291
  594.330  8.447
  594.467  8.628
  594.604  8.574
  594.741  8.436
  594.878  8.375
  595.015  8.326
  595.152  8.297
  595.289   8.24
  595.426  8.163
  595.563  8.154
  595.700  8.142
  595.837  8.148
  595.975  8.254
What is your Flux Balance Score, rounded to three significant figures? 7.94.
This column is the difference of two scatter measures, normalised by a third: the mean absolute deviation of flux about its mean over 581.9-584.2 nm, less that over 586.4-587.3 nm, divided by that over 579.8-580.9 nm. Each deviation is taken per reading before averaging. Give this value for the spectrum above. -0.3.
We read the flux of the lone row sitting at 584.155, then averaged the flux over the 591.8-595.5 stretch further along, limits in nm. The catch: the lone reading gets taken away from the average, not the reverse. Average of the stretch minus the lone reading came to -0.2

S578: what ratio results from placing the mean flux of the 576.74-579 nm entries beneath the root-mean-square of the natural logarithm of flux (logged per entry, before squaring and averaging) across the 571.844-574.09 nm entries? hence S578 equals 0.256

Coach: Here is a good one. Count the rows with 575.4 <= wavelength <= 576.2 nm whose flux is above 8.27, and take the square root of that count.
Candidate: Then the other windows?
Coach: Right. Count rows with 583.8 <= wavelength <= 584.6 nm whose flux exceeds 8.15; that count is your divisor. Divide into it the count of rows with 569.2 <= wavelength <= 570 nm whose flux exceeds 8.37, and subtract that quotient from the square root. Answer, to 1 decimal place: 1.4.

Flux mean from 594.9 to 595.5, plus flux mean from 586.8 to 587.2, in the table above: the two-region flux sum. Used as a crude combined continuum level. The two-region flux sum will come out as 16.7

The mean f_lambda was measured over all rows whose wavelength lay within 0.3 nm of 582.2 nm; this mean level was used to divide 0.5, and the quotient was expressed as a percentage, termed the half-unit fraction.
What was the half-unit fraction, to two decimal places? 5.95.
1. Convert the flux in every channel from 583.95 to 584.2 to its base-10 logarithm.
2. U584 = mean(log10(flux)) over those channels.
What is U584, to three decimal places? 0.930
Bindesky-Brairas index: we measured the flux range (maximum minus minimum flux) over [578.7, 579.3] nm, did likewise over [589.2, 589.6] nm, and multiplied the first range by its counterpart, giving 0.01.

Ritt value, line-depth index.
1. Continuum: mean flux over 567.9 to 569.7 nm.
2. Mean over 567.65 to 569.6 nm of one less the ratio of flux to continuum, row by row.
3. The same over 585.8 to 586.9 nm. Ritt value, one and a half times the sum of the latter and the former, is -0.024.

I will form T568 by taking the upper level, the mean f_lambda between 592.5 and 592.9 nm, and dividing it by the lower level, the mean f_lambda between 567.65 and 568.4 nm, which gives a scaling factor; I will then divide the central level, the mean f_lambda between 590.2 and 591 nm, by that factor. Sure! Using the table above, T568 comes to 8.0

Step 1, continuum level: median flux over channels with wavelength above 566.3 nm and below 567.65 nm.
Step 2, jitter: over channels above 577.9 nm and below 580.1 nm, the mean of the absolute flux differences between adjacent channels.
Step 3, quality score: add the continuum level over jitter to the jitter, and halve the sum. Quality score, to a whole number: 42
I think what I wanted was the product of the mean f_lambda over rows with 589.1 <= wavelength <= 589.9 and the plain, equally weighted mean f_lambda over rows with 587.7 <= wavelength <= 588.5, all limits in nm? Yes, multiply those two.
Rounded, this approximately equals 57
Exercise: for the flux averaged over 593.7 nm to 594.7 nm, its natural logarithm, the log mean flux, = 2.136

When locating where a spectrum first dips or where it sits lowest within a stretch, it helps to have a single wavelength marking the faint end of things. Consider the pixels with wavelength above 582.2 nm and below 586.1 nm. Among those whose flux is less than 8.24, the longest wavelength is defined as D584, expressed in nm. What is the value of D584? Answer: 585.906 nm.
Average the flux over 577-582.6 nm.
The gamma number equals 8.32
